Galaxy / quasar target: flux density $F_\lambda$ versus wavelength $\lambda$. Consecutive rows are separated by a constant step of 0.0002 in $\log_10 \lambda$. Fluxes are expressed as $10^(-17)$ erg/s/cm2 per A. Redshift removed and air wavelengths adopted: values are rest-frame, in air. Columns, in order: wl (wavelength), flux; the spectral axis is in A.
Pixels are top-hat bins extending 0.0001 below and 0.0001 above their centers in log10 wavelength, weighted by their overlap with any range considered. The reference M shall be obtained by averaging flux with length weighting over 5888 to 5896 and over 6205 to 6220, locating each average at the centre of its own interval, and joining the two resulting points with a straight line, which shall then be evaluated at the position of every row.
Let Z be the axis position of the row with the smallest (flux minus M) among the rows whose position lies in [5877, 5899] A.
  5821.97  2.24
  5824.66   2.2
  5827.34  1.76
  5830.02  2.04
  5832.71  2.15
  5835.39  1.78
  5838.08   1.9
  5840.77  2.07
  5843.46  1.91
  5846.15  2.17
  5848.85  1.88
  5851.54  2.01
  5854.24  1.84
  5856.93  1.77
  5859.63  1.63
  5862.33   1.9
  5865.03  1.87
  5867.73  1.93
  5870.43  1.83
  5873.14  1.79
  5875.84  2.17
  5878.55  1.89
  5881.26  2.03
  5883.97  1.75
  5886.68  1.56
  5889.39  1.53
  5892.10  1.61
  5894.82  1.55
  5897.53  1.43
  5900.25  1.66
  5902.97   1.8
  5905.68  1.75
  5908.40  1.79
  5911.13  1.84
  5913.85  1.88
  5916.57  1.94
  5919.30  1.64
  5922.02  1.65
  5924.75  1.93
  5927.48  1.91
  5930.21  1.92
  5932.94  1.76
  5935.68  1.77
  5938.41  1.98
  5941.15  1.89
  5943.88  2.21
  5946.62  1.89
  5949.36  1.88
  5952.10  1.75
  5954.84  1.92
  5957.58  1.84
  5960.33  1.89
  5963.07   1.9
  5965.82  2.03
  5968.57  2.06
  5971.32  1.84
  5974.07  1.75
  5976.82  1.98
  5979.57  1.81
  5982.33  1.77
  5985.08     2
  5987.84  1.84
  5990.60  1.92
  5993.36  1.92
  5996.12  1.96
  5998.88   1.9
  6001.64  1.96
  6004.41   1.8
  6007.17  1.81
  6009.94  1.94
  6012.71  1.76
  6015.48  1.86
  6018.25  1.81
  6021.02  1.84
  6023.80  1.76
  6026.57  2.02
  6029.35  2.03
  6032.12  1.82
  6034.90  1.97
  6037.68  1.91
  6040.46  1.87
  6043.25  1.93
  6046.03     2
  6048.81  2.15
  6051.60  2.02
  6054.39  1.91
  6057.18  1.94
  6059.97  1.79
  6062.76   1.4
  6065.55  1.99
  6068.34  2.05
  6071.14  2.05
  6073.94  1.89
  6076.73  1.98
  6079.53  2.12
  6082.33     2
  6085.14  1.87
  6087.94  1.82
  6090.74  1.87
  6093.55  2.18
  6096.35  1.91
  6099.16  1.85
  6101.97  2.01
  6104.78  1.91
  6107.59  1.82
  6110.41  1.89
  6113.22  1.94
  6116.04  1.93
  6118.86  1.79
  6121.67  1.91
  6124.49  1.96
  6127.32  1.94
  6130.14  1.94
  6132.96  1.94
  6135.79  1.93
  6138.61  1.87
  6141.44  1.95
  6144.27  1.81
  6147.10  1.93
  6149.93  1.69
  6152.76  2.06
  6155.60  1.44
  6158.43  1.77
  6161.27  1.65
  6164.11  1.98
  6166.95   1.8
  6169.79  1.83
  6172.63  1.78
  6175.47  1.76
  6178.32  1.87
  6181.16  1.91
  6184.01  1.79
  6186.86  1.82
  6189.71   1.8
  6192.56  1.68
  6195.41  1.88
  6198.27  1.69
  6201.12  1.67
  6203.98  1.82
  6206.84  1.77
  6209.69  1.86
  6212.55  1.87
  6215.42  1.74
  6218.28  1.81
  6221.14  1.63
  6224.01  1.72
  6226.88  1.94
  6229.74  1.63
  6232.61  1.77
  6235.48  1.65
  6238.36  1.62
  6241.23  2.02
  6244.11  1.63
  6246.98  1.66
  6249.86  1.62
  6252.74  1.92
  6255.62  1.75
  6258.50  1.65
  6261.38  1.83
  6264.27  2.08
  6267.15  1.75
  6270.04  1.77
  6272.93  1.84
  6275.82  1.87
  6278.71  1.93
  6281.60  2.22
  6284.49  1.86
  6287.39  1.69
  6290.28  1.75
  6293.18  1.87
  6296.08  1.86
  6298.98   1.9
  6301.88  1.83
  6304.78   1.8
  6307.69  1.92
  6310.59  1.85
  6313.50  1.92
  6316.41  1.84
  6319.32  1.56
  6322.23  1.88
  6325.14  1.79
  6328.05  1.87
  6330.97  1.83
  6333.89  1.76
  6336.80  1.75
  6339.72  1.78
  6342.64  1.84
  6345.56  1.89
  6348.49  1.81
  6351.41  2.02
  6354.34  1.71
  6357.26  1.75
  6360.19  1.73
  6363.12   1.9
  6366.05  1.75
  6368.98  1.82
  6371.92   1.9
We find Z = 5897.53 A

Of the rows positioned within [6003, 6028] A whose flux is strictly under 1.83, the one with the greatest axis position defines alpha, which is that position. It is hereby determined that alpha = 6023.80 A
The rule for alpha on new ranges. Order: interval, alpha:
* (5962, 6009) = 6007.17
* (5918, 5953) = 5952.10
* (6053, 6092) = 6087.94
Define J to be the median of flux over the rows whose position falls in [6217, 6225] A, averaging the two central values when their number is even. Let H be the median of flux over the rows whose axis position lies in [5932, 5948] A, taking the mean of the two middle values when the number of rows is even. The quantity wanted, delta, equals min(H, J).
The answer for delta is 1.72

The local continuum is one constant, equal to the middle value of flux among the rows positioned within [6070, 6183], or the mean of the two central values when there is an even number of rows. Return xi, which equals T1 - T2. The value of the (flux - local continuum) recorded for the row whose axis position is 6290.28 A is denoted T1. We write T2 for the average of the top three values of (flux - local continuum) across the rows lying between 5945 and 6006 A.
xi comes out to -0.28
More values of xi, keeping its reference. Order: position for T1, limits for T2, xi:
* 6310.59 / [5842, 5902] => -0.27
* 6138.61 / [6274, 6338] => -0.15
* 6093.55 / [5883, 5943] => 0.23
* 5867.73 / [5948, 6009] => -0.10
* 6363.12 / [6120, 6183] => -0.10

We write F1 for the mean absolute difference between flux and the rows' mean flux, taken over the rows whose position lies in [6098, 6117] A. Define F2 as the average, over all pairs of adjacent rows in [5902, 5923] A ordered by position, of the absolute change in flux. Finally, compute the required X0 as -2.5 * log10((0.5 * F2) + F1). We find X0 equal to 2.7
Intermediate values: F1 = 0.046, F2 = 0.079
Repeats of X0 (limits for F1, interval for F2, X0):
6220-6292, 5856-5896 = 1.7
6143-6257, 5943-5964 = 2.0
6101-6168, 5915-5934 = 2.0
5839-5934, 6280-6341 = 1.8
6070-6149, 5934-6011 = 2.3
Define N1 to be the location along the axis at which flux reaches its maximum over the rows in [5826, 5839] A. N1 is 5832.71 A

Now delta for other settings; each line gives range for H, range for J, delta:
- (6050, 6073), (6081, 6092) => 1.87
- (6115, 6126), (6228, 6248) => 1.65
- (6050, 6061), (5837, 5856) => 1.91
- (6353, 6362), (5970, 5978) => 1.73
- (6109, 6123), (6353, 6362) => 1.73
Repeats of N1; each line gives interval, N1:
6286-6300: 6298.98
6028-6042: 6029.35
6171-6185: 6181.16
